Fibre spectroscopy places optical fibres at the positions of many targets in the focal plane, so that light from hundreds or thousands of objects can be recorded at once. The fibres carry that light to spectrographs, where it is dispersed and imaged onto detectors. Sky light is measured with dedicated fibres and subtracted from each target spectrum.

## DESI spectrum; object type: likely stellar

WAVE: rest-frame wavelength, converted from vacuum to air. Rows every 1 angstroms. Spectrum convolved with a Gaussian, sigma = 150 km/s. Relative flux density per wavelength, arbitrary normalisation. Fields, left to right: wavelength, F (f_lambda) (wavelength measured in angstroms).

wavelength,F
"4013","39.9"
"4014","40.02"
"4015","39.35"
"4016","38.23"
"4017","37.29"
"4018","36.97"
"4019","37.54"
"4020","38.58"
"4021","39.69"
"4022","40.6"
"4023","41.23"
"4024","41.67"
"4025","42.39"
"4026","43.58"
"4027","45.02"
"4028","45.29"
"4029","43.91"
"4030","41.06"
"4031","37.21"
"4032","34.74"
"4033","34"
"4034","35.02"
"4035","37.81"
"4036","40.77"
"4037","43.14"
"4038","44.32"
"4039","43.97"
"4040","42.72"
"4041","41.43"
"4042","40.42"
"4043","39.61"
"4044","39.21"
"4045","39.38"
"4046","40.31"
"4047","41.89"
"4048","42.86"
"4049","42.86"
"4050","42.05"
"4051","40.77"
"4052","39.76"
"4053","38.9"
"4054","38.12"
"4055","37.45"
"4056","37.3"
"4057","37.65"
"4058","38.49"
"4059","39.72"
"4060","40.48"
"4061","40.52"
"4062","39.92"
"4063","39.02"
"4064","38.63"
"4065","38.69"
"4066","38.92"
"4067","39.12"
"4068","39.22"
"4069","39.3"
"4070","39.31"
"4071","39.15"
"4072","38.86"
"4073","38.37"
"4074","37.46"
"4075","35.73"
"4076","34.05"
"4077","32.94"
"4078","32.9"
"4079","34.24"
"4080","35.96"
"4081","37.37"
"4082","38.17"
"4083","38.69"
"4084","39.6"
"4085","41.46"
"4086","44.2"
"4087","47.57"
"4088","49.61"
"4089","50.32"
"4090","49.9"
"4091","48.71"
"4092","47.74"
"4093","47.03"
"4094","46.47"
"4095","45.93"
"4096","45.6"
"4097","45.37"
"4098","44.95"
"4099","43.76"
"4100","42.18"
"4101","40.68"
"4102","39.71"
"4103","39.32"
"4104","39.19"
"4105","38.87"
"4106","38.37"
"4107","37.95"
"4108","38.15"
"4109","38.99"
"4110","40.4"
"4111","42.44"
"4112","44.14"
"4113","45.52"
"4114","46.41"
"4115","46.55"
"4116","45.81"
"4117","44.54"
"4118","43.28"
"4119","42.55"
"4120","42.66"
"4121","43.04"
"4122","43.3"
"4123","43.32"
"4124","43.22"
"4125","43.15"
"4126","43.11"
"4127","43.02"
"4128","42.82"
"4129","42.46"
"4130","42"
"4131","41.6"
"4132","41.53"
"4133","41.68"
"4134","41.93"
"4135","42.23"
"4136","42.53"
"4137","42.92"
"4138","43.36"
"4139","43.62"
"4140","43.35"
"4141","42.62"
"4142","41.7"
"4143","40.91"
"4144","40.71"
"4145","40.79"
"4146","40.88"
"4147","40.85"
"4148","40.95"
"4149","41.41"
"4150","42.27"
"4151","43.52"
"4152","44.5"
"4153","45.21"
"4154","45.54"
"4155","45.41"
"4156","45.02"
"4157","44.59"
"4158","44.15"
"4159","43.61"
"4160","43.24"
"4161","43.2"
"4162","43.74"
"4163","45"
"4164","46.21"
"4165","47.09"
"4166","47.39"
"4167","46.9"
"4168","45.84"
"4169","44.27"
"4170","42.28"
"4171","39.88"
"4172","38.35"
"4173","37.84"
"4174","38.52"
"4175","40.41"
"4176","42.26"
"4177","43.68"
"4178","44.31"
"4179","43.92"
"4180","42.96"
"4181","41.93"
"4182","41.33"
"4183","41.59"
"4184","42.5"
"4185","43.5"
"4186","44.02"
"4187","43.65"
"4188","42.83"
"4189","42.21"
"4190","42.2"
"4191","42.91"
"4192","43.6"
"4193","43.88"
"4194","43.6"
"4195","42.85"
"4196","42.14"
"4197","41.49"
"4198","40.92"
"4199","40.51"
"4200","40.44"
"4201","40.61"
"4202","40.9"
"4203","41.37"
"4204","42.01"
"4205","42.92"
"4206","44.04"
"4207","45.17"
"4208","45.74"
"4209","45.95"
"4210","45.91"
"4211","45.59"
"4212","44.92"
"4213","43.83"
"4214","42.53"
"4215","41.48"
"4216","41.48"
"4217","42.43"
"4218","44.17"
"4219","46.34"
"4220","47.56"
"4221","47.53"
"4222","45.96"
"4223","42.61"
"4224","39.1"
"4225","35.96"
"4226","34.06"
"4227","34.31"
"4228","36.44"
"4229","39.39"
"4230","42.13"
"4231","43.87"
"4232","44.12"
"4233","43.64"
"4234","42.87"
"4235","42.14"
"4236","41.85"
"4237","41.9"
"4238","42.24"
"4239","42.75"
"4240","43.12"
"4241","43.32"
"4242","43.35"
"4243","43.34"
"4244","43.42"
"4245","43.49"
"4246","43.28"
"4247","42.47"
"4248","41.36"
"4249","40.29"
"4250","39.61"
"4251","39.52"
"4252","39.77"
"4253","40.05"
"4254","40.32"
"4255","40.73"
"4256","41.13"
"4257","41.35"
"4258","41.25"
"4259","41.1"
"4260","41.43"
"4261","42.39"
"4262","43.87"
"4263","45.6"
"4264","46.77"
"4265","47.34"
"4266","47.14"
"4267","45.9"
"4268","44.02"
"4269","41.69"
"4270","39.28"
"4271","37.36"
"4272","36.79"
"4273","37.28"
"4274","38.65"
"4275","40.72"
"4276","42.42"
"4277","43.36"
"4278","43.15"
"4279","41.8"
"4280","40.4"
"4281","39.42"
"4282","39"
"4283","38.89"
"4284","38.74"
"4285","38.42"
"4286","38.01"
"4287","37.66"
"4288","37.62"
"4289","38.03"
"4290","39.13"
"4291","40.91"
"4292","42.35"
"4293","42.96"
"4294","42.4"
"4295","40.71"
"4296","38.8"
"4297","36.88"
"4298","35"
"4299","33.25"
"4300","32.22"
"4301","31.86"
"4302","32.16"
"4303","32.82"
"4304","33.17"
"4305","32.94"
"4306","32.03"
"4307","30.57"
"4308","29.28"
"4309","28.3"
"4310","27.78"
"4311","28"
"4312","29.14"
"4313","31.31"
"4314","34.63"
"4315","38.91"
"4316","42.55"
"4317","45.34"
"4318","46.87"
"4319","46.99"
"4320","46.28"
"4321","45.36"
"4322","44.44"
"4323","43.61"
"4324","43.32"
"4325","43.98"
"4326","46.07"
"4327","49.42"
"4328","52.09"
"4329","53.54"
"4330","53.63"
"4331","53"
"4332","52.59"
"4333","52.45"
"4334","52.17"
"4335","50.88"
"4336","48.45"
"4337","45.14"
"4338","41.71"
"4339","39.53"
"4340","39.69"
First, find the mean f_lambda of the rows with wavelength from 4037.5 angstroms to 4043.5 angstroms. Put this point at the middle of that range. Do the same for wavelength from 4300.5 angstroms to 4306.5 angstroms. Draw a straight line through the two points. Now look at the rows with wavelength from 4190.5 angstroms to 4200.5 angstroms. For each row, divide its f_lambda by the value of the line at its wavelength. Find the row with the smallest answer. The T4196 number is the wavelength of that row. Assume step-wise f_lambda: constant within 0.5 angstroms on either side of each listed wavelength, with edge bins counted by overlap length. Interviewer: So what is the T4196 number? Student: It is 4200 angstroms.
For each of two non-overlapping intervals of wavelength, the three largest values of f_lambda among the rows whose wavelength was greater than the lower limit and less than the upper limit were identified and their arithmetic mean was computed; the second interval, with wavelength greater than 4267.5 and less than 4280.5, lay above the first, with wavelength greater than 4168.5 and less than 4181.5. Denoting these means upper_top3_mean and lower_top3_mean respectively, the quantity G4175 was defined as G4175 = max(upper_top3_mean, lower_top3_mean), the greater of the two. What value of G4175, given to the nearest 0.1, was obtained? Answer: 44.2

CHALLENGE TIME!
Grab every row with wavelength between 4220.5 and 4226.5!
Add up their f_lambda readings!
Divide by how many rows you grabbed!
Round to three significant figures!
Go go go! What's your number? 40.9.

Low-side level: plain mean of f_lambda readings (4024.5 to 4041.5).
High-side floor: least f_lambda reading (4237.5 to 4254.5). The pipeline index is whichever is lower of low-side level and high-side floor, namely 39.5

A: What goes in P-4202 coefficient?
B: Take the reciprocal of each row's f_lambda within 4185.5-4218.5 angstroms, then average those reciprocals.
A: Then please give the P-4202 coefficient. 0.0233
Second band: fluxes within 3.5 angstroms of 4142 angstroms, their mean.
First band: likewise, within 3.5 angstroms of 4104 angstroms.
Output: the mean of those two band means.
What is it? 41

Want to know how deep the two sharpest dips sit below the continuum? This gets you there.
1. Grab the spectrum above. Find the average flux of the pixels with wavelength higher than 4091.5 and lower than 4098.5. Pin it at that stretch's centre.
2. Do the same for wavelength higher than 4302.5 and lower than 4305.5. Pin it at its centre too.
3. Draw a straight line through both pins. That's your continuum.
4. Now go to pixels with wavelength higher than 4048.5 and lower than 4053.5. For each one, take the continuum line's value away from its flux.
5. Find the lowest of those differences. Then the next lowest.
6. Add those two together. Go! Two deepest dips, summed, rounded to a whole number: -19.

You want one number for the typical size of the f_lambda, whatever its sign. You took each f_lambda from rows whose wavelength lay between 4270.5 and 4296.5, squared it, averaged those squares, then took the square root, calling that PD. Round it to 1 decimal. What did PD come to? 39.9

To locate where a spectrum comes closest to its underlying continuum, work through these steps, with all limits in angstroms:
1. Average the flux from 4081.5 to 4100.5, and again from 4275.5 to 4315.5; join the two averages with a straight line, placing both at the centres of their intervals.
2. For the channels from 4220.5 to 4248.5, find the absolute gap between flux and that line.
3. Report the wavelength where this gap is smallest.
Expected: 4229 angstroms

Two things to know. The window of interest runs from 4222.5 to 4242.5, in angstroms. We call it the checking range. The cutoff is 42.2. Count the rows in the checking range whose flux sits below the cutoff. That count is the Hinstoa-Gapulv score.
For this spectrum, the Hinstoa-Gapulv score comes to 10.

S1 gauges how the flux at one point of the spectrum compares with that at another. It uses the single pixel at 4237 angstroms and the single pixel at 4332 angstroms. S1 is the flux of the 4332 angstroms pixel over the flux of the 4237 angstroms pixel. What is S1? 1.26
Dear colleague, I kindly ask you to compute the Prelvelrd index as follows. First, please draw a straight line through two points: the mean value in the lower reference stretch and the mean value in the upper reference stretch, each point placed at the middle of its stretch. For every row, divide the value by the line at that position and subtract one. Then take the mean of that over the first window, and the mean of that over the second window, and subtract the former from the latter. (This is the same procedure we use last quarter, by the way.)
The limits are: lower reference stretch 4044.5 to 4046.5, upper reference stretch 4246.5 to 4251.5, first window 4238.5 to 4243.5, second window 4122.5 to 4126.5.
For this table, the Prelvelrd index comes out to 0.013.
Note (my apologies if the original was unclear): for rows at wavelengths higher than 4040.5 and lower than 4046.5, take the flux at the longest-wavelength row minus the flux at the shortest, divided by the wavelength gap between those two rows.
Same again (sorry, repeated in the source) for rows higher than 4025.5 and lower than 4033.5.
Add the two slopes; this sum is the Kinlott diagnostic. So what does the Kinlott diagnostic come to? -1.6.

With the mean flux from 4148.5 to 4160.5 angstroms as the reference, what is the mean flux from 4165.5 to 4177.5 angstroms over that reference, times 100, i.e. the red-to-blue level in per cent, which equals 96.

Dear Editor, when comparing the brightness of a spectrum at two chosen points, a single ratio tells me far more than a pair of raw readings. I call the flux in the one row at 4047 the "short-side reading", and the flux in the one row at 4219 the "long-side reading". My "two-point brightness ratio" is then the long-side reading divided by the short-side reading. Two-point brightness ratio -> 1.11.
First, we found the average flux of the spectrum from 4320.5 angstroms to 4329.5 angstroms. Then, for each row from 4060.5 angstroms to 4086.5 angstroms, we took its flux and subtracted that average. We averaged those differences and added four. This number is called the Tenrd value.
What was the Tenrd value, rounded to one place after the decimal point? -4.7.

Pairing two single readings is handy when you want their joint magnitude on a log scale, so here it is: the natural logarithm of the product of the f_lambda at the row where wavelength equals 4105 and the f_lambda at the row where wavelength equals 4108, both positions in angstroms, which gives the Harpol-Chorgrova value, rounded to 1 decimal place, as 7.3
